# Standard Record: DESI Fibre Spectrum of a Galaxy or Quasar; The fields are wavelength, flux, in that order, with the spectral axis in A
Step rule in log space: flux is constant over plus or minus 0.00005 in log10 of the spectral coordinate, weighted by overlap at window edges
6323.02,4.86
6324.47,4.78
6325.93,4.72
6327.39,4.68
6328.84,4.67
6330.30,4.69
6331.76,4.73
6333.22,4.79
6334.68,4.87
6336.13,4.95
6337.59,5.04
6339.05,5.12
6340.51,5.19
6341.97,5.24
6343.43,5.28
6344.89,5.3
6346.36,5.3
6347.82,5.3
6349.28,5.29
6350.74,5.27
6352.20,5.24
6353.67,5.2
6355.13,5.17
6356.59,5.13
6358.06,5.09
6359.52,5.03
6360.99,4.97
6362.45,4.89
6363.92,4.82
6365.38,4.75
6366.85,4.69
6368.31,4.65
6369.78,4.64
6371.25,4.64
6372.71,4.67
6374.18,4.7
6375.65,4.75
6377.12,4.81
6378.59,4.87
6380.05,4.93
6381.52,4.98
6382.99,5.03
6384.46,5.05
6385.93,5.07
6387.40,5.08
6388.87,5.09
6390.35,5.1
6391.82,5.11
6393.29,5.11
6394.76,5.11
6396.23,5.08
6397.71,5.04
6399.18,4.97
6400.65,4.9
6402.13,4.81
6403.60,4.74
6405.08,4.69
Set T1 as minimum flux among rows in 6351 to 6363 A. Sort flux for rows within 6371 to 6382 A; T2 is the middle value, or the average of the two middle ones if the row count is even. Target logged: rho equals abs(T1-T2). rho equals 0.1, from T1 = 4.89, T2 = 4.8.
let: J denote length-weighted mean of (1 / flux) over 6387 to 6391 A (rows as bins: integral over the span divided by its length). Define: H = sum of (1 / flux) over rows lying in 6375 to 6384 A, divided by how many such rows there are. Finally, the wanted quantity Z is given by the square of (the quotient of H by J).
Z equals 1.09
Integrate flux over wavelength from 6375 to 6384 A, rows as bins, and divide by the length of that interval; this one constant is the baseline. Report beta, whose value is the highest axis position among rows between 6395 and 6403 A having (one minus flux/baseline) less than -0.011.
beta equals 6399.18 A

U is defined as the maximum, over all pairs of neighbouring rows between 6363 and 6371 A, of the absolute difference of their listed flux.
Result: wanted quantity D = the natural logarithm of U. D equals -2.7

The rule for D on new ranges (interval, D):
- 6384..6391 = -3.9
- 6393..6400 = -2.7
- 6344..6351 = -3.9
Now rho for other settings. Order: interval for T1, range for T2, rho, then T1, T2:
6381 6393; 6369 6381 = 0.3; 4.98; 4.7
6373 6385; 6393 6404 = 0.3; 4.7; 5.0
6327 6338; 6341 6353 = 0.6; 4.67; 5.3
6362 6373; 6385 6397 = 0.5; 4.64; 5.1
